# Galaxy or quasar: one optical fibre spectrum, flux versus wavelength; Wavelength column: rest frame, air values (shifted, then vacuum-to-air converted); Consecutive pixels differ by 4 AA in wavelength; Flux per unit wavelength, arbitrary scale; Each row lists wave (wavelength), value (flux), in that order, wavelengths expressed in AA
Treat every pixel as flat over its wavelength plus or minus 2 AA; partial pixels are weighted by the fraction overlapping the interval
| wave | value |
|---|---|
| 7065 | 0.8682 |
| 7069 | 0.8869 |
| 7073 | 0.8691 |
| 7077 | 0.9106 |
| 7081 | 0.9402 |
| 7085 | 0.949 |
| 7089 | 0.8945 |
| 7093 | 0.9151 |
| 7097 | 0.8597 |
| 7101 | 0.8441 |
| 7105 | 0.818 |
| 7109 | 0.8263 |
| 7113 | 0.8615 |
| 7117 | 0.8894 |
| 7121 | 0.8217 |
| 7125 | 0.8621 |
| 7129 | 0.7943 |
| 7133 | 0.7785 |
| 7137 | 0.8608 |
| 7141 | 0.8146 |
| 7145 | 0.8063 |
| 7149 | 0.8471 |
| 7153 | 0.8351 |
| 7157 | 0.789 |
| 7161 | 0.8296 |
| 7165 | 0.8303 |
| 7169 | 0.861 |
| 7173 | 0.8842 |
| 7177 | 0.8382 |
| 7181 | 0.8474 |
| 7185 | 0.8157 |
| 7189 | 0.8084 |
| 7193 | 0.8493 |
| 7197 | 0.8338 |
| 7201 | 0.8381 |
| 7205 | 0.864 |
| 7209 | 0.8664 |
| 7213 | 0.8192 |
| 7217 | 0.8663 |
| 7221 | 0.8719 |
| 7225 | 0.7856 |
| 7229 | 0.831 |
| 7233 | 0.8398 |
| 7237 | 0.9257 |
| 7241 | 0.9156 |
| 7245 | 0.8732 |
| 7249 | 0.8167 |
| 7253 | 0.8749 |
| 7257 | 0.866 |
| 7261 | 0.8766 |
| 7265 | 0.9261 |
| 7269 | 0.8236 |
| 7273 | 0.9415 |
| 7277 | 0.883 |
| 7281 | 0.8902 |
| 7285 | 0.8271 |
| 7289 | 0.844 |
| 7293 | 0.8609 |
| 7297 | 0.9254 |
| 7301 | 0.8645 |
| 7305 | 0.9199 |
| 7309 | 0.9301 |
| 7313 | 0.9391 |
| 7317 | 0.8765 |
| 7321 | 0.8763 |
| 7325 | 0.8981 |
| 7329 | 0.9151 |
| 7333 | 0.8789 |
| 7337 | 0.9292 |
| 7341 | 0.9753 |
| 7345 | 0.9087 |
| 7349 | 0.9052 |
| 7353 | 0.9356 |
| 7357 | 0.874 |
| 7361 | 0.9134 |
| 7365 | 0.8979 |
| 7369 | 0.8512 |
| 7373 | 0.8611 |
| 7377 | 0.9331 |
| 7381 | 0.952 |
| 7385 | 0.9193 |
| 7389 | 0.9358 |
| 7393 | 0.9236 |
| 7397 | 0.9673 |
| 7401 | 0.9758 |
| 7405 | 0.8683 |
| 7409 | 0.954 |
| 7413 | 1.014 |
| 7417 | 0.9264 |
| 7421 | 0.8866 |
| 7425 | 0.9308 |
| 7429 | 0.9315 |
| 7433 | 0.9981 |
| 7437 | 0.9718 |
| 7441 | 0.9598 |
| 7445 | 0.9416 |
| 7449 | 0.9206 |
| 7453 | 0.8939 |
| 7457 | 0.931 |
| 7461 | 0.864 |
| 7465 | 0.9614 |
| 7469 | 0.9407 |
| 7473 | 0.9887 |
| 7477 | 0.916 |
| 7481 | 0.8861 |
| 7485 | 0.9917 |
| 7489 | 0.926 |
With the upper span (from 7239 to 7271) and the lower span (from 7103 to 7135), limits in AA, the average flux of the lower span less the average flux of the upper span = -0.040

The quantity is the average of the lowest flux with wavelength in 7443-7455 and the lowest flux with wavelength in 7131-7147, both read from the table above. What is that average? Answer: 0.836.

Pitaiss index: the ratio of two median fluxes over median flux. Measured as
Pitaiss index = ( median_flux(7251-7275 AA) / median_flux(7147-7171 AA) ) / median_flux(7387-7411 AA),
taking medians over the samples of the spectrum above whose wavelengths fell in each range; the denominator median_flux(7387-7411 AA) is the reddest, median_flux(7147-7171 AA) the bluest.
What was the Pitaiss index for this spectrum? 1.11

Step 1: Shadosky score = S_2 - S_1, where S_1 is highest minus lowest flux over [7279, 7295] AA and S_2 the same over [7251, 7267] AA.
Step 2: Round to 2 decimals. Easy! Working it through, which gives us 0.00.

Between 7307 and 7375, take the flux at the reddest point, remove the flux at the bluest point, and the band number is -0.069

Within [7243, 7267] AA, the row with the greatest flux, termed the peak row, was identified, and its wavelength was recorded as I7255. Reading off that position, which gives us 7265 AA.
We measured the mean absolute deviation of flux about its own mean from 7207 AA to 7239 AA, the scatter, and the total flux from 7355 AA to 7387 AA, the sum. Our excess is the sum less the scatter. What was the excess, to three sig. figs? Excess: 7.17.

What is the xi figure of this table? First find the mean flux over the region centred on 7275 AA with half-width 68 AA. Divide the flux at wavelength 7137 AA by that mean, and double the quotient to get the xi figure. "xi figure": 1.95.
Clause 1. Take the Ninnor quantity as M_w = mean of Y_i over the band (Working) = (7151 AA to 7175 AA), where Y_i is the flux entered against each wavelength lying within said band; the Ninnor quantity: 0.838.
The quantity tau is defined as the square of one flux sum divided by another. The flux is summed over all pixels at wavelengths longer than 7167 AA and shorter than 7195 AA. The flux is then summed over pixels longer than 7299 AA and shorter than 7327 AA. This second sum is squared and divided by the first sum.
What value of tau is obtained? 6.73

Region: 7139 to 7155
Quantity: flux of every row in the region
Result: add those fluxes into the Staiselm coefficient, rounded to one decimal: 3.3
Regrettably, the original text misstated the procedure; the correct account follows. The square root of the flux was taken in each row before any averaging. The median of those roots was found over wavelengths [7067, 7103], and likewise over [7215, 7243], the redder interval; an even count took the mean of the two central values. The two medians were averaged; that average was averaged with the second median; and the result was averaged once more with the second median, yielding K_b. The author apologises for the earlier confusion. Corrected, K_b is 0.933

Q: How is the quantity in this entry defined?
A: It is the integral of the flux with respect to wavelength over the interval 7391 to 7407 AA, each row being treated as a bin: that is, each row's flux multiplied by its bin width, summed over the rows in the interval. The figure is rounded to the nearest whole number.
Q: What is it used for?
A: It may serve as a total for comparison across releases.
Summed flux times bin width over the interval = 15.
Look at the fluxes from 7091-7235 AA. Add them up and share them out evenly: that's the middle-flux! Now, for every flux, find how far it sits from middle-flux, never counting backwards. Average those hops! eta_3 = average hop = 0.024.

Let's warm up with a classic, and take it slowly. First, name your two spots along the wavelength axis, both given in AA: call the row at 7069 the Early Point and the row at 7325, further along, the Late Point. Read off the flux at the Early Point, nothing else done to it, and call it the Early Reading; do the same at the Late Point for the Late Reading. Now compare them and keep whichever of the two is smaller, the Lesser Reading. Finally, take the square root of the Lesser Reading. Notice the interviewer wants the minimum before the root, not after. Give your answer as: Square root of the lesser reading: 0.942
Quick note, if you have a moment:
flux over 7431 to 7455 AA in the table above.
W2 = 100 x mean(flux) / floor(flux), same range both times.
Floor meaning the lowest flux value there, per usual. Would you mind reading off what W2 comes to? 106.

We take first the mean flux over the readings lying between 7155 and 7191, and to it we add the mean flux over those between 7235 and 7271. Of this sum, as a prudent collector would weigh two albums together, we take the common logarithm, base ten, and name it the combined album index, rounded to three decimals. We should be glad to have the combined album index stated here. 0.233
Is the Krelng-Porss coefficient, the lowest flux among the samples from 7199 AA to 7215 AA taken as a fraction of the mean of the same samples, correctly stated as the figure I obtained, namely 0.967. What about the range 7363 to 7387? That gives 0.943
